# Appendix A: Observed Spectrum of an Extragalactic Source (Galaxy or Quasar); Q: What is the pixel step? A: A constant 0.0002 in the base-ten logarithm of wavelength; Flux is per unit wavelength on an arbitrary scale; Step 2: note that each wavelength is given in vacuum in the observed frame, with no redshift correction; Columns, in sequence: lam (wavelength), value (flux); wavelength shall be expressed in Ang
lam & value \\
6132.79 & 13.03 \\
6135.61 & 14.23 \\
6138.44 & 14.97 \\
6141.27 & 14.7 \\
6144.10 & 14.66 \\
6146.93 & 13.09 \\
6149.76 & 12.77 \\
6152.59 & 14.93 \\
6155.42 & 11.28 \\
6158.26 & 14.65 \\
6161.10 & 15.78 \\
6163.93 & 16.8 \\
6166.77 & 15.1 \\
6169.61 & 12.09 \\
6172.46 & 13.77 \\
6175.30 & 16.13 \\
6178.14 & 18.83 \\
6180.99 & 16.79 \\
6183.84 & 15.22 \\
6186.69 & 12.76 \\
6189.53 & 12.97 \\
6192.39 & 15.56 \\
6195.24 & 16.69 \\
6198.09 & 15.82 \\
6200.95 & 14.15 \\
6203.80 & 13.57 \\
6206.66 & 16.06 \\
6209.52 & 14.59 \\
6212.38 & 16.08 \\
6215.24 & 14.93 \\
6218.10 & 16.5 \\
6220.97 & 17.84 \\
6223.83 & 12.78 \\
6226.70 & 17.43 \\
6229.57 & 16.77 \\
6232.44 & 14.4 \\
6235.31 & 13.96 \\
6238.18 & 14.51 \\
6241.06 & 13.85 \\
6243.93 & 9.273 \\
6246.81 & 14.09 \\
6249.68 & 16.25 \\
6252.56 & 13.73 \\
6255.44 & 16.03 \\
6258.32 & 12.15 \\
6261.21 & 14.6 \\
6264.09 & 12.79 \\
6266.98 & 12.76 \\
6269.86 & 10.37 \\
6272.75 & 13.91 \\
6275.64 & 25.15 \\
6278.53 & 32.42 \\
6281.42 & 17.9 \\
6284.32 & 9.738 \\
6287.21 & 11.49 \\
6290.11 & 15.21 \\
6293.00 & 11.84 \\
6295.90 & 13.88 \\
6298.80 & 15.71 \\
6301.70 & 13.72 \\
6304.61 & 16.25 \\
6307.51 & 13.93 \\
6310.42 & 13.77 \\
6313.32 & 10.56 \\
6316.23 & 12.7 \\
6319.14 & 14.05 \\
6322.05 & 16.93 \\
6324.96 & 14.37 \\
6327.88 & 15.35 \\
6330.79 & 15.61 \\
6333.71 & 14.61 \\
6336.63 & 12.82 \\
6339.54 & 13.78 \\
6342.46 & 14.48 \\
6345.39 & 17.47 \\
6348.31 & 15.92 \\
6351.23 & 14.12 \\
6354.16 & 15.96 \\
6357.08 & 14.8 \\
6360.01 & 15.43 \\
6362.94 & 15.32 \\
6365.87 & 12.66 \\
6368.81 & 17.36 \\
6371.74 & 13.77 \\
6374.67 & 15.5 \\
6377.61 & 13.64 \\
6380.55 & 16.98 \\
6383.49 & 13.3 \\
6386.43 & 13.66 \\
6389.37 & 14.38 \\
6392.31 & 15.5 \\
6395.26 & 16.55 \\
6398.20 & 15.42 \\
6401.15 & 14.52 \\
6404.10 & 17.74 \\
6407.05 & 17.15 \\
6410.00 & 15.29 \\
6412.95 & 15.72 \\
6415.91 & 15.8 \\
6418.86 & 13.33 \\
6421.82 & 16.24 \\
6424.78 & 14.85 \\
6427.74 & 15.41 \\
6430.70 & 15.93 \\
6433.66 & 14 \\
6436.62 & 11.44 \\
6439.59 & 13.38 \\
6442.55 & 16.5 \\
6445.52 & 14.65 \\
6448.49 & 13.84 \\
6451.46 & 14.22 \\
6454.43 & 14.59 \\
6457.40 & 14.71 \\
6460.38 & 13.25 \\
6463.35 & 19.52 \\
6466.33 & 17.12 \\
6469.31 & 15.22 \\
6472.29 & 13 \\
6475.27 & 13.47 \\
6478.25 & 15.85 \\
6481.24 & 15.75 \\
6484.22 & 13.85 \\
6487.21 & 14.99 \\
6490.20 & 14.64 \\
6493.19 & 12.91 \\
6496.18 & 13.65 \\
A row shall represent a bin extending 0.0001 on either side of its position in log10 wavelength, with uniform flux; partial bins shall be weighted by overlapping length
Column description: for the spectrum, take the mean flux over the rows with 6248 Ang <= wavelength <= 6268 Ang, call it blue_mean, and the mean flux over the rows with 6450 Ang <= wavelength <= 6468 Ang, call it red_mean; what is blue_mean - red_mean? -1.5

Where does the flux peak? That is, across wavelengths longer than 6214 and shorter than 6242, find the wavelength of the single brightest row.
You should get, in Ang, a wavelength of 6220.97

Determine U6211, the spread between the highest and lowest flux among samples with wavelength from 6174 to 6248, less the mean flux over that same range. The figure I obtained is -5.5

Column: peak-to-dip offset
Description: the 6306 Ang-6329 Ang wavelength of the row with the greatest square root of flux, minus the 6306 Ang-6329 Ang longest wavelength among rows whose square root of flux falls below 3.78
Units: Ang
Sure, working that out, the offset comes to 2.9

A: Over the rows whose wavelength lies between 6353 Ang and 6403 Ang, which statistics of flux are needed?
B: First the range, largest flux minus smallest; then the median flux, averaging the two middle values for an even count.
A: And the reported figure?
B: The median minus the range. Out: 10.6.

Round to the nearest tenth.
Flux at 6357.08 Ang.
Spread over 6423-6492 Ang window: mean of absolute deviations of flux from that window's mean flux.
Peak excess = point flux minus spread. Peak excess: 13.6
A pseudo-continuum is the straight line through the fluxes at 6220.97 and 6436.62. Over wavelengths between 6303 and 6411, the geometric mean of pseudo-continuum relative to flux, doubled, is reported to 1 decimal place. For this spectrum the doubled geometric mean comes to 1.9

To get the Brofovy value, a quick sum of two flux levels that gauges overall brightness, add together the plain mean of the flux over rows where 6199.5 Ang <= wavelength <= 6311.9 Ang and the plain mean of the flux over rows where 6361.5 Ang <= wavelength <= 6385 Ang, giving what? 29.8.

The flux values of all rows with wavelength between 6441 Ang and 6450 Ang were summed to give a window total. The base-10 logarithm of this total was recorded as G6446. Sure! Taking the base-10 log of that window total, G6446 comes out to 1.65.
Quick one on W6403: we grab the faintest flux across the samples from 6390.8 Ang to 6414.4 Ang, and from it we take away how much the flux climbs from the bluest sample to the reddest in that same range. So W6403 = 14.3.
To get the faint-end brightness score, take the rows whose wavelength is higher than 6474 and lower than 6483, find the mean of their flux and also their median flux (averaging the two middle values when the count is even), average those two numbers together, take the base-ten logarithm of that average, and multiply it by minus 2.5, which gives -2.97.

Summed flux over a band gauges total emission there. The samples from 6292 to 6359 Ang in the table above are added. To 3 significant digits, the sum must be 333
